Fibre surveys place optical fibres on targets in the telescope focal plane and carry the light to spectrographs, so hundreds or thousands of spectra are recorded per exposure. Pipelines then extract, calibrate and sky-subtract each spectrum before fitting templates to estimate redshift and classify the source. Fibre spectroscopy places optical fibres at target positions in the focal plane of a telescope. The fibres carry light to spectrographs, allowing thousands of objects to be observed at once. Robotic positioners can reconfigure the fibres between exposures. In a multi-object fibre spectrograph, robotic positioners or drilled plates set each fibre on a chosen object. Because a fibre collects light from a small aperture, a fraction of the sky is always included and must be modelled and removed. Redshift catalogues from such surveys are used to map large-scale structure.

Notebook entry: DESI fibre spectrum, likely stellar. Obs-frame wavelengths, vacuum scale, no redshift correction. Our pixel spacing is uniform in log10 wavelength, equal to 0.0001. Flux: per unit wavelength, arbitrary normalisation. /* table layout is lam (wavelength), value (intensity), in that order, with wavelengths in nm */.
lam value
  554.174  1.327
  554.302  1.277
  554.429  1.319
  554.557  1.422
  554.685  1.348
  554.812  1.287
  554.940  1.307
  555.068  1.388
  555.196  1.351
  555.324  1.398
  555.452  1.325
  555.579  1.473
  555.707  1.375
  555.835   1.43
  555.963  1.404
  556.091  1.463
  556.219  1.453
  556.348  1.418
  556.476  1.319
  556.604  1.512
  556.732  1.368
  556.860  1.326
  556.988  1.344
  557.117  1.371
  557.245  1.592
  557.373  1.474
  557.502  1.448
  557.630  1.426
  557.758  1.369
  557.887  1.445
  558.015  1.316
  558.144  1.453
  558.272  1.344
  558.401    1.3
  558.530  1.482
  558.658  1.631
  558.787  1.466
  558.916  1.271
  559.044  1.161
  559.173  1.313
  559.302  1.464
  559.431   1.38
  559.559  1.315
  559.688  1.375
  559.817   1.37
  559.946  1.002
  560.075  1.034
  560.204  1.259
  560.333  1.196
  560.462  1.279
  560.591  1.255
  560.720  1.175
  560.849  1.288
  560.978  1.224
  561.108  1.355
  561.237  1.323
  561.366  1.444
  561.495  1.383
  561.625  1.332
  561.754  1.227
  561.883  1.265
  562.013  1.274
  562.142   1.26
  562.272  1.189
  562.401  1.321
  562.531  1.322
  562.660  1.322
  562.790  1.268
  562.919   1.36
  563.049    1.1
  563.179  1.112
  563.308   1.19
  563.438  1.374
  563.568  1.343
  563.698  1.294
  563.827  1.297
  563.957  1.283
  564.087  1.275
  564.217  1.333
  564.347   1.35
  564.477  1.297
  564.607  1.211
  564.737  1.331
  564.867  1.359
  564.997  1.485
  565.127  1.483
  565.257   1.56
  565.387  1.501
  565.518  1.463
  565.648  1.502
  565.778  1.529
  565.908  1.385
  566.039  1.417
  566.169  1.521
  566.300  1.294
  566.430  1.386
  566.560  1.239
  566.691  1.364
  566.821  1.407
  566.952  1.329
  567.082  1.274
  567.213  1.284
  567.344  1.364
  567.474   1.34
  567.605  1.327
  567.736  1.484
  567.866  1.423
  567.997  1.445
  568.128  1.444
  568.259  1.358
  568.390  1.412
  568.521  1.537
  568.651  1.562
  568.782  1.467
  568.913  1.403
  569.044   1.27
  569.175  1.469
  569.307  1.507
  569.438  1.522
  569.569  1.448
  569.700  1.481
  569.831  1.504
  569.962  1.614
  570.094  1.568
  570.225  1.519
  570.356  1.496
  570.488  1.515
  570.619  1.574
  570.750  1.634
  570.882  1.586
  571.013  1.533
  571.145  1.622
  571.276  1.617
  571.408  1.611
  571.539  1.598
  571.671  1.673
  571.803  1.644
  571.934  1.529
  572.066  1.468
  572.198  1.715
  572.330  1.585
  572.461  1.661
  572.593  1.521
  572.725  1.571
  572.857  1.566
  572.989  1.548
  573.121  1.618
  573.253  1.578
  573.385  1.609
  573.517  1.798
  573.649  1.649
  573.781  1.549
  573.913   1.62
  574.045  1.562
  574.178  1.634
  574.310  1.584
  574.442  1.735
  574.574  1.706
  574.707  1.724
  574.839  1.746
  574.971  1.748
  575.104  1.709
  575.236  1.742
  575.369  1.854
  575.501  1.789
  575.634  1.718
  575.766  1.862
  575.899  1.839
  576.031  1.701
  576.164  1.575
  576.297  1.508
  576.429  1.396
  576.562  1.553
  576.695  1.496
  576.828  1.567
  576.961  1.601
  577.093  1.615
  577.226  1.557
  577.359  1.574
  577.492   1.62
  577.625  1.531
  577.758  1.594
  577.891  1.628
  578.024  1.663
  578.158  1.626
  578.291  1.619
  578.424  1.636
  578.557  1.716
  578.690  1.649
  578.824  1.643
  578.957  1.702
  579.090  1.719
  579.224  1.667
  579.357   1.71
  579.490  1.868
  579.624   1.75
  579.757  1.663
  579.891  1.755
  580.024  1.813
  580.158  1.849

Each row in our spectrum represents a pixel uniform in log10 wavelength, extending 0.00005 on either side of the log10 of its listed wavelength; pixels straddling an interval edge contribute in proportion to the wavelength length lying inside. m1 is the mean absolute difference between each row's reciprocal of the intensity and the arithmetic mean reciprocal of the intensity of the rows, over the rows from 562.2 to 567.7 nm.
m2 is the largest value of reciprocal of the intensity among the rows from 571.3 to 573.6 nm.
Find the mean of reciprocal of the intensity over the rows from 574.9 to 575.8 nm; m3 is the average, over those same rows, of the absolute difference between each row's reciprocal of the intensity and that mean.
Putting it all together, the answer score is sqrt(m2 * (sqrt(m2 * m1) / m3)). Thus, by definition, 2.7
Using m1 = 0.044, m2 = 0.68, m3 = 0.016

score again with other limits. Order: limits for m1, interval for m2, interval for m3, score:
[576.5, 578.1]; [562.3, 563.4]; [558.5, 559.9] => 1.5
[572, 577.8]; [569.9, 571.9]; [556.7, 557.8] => 1.8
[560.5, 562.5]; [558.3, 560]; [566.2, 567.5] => 2.7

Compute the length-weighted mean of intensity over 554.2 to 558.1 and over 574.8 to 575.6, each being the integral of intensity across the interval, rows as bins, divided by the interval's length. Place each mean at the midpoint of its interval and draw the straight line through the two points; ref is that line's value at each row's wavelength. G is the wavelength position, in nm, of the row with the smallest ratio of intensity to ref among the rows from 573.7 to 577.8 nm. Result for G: 576.429 nm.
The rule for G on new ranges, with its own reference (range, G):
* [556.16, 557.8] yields 556.860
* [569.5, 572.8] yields 572.066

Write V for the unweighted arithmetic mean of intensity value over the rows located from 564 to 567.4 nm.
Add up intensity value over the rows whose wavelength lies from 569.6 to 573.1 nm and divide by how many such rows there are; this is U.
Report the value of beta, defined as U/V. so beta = 1.14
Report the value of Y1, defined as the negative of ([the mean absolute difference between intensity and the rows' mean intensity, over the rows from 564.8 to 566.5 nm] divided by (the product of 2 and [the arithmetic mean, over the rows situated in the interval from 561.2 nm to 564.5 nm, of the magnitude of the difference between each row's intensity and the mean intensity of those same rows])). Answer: -0.6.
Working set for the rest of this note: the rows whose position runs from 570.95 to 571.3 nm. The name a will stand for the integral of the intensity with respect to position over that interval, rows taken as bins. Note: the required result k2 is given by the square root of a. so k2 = 0.746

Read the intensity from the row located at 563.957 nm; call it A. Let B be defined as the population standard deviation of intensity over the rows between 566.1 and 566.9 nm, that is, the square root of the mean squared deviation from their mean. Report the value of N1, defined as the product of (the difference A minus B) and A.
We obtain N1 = 1.53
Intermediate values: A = 1.283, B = 0.09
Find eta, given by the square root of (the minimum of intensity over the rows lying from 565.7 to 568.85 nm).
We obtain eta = 1.11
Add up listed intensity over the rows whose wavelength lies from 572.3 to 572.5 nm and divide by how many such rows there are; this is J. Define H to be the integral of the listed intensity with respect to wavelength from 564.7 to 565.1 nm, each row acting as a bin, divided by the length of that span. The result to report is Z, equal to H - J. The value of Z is -0.22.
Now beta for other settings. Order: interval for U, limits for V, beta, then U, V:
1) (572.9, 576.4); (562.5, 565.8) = 1.25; 1.68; 1.34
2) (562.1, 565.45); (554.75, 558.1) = 0.94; 1.32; 1.40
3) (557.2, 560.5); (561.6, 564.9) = 1.06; 1.35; 1.28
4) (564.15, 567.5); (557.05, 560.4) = 1.02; 1.38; 1.36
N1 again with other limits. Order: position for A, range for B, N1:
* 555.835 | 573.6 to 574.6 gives 1.96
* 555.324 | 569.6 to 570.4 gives 1.89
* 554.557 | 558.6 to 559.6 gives 1.83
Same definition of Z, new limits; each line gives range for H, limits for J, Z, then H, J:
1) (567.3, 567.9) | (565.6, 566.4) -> -0.05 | 1.39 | 1.44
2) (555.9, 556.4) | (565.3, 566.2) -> -0.04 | 1.43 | 1.47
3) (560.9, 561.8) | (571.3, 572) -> -0.28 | 1.33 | 1.61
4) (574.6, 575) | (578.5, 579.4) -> 0.05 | 1.74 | 1.69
